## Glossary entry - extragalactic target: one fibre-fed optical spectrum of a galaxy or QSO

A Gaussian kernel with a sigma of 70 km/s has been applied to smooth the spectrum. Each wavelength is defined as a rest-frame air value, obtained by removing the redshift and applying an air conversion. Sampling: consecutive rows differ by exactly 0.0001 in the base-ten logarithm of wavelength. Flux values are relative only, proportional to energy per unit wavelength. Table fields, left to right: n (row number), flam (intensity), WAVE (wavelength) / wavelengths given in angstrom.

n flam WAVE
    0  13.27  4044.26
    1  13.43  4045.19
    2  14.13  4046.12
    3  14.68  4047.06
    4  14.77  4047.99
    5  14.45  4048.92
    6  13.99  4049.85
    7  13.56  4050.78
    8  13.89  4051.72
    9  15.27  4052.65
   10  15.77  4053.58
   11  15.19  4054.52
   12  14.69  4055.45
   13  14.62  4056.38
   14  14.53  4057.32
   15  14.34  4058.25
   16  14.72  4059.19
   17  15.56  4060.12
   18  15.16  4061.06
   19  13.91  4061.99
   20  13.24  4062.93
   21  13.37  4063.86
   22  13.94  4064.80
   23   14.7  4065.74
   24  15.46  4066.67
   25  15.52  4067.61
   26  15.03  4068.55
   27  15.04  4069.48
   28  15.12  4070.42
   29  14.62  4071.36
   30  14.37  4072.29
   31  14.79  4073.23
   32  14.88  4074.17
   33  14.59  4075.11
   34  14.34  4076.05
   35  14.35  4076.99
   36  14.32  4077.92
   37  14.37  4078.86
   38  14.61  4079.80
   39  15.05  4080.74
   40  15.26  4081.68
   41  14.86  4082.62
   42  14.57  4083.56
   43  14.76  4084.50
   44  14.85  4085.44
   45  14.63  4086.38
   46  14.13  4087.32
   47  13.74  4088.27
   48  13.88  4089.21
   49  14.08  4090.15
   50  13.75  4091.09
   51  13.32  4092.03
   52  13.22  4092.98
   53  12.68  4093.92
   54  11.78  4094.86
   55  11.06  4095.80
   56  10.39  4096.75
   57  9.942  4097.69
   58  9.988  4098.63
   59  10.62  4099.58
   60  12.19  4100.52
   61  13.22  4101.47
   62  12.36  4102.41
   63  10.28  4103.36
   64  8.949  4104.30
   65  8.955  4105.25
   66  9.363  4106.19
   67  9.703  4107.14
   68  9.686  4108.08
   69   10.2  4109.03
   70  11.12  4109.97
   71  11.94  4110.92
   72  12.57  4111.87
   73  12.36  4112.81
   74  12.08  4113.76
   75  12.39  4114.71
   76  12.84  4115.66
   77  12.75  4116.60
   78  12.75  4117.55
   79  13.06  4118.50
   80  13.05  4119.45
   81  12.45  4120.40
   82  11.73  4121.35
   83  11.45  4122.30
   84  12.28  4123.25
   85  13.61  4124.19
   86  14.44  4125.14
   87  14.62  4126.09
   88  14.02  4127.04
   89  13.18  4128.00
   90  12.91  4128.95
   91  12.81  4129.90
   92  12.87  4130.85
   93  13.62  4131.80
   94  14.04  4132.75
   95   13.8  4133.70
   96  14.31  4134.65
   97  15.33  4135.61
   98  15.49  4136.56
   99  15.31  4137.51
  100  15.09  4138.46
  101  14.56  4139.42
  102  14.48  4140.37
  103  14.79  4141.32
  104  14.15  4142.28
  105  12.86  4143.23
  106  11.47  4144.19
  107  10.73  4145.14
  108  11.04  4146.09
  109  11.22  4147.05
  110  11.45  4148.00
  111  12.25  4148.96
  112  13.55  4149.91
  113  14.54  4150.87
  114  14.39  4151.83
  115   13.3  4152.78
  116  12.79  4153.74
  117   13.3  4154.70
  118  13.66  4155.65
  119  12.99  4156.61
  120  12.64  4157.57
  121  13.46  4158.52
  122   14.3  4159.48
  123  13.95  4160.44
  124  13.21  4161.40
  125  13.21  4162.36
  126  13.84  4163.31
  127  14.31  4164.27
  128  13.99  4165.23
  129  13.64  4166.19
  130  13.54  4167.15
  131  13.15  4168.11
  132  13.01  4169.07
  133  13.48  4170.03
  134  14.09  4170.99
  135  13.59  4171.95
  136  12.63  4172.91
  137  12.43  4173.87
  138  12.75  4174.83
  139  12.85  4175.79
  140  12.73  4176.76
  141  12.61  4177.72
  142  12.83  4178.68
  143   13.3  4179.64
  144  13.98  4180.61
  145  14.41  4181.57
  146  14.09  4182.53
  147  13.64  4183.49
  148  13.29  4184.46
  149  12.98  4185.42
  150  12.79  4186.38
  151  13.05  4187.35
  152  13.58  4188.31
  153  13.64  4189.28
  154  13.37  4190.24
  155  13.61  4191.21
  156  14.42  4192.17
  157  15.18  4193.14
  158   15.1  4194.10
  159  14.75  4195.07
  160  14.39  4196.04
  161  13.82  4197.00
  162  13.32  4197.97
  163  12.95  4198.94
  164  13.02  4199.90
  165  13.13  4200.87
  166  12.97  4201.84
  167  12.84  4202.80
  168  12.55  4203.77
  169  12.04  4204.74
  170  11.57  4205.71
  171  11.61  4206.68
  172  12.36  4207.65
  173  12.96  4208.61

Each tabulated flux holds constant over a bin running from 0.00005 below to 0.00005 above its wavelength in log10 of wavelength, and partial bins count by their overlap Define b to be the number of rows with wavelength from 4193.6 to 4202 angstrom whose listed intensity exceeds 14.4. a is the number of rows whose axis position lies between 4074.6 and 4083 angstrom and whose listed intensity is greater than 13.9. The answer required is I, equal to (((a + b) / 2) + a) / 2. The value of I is 7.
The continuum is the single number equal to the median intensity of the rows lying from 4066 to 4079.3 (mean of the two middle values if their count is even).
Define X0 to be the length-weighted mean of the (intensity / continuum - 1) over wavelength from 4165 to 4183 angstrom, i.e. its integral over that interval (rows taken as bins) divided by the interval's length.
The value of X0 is -0.09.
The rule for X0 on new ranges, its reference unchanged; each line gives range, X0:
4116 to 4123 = -0.15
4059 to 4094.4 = -0.02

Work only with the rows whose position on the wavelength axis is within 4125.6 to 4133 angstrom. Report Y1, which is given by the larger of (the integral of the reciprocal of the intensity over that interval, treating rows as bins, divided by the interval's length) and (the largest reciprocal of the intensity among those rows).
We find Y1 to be 0.078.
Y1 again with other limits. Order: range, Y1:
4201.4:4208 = 0.086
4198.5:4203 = 0.078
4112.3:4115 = 0.083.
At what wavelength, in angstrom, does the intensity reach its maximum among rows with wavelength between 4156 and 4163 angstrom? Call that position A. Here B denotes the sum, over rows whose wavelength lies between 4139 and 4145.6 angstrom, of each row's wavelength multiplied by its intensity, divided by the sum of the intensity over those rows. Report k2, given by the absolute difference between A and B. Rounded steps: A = 4159.48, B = 4142.1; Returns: 17.4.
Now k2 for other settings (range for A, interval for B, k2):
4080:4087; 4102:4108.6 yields 23.4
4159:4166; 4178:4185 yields 17.3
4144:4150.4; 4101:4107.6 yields 45.8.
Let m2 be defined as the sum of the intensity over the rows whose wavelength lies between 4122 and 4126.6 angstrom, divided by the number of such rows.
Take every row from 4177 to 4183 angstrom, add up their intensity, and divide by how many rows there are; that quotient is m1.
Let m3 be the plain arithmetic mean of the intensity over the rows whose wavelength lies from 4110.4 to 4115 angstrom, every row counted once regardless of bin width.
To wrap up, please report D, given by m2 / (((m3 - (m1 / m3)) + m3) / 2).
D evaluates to 1.13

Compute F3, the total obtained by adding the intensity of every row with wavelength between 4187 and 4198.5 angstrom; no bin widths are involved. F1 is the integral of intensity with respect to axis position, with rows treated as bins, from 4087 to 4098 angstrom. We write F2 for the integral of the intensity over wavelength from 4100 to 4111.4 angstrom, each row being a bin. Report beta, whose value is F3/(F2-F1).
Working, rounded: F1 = 139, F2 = 122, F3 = 168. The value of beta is -9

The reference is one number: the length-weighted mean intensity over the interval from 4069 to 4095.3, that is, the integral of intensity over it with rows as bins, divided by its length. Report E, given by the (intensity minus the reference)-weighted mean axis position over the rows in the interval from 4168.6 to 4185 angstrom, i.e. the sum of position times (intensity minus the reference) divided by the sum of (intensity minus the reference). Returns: 4175.9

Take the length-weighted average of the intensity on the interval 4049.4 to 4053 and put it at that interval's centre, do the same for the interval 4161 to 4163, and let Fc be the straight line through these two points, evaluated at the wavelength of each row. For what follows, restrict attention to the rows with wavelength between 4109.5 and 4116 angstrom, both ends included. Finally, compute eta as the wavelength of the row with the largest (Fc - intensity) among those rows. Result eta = 4109.97 angstrom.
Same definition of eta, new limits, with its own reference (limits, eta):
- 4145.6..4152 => 4146.09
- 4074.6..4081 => 4077.92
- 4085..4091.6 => 4088.27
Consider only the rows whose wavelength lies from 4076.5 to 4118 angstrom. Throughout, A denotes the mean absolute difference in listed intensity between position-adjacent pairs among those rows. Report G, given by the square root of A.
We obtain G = 0.68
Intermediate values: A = 0.47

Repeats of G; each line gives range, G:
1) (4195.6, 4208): 0.58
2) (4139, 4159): 0.80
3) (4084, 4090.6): 0.51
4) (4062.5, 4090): 0.53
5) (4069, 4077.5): 0.49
